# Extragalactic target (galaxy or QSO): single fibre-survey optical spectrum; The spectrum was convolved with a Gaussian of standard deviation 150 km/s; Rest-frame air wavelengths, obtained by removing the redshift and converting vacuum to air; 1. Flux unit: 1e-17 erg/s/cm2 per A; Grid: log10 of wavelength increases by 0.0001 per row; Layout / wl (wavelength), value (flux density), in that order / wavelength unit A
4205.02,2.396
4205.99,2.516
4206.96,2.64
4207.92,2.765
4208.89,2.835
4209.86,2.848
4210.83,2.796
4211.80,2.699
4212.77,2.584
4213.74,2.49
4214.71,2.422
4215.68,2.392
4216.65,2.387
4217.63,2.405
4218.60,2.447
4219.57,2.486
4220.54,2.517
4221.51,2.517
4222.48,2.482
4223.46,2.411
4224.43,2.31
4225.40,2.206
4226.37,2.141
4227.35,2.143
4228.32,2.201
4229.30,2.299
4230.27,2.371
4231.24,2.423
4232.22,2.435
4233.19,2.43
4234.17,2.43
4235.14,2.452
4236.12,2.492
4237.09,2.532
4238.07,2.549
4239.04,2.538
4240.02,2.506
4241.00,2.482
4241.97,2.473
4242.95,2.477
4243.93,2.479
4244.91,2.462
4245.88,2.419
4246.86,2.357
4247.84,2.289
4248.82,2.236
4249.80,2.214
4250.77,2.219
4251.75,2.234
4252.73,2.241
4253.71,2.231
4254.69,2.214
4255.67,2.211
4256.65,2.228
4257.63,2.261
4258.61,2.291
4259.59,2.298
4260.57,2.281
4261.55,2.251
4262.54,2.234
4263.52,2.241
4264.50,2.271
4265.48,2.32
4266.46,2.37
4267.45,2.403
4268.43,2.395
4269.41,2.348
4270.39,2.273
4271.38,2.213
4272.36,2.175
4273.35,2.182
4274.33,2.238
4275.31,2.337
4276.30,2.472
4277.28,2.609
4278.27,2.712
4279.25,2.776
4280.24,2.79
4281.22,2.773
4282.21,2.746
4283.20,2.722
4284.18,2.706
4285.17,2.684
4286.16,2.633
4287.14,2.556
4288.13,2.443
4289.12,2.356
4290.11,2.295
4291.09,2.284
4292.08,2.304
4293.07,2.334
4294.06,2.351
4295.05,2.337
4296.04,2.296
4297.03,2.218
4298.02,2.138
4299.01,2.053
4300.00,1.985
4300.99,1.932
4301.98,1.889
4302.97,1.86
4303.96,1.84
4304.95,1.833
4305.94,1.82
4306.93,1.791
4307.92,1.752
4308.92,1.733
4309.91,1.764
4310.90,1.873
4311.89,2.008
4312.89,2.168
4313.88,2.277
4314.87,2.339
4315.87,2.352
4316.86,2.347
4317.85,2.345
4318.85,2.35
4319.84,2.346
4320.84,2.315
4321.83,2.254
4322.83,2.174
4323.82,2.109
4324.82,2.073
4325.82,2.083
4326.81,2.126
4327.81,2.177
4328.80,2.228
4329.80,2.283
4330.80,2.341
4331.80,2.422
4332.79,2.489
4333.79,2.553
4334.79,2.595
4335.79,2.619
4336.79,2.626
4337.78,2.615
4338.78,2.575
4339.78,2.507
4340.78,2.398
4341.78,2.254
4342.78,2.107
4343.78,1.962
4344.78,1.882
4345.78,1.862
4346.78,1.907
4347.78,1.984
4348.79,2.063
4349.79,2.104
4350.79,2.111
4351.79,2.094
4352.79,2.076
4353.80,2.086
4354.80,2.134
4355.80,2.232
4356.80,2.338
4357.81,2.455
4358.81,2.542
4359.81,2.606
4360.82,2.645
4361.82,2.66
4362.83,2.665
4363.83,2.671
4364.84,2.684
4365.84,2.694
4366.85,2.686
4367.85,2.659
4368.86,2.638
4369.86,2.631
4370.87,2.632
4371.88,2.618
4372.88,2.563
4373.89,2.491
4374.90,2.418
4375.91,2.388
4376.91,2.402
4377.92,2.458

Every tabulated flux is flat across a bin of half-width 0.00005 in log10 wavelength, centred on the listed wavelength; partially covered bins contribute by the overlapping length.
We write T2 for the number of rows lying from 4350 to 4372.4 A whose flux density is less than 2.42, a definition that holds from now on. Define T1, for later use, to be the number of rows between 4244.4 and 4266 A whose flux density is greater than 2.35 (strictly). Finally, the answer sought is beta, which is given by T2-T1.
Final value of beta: 4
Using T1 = 3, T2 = 7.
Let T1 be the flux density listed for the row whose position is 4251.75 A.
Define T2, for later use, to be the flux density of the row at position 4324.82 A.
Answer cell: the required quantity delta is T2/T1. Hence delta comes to 0.93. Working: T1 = 2.234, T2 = 2.073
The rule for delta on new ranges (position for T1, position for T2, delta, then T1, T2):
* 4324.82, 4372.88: 1.24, 2.073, 2.563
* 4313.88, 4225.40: 0.97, 2.277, 2.206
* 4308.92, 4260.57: 1.32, 1.733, 2.281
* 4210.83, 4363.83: 0.96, 2.796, 2.671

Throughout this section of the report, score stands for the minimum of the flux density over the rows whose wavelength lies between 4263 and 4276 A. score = 2.175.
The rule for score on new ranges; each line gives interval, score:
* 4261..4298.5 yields 2.138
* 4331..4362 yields 1.862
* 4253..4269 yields 2.211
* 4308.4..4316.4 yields 1.733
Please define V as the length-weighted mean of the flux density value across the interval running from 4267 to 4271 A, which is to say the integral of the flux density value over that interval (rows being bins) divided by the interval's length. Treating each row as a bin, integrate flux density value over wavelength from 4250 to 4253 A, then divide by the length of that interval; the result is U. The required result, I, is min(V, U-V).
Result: -0.1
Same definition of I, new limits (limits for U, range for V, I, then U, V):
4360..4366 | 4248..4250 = 0.4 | 2.66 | 2.2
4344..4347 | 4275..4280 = -0.7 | 1.89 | 2.6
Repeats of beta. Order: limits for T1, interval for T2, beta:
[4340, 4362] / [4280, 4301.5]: 7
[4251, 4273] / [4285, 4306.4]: 15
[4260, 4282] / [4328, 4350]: 4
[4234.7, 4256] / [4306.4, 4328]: 9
